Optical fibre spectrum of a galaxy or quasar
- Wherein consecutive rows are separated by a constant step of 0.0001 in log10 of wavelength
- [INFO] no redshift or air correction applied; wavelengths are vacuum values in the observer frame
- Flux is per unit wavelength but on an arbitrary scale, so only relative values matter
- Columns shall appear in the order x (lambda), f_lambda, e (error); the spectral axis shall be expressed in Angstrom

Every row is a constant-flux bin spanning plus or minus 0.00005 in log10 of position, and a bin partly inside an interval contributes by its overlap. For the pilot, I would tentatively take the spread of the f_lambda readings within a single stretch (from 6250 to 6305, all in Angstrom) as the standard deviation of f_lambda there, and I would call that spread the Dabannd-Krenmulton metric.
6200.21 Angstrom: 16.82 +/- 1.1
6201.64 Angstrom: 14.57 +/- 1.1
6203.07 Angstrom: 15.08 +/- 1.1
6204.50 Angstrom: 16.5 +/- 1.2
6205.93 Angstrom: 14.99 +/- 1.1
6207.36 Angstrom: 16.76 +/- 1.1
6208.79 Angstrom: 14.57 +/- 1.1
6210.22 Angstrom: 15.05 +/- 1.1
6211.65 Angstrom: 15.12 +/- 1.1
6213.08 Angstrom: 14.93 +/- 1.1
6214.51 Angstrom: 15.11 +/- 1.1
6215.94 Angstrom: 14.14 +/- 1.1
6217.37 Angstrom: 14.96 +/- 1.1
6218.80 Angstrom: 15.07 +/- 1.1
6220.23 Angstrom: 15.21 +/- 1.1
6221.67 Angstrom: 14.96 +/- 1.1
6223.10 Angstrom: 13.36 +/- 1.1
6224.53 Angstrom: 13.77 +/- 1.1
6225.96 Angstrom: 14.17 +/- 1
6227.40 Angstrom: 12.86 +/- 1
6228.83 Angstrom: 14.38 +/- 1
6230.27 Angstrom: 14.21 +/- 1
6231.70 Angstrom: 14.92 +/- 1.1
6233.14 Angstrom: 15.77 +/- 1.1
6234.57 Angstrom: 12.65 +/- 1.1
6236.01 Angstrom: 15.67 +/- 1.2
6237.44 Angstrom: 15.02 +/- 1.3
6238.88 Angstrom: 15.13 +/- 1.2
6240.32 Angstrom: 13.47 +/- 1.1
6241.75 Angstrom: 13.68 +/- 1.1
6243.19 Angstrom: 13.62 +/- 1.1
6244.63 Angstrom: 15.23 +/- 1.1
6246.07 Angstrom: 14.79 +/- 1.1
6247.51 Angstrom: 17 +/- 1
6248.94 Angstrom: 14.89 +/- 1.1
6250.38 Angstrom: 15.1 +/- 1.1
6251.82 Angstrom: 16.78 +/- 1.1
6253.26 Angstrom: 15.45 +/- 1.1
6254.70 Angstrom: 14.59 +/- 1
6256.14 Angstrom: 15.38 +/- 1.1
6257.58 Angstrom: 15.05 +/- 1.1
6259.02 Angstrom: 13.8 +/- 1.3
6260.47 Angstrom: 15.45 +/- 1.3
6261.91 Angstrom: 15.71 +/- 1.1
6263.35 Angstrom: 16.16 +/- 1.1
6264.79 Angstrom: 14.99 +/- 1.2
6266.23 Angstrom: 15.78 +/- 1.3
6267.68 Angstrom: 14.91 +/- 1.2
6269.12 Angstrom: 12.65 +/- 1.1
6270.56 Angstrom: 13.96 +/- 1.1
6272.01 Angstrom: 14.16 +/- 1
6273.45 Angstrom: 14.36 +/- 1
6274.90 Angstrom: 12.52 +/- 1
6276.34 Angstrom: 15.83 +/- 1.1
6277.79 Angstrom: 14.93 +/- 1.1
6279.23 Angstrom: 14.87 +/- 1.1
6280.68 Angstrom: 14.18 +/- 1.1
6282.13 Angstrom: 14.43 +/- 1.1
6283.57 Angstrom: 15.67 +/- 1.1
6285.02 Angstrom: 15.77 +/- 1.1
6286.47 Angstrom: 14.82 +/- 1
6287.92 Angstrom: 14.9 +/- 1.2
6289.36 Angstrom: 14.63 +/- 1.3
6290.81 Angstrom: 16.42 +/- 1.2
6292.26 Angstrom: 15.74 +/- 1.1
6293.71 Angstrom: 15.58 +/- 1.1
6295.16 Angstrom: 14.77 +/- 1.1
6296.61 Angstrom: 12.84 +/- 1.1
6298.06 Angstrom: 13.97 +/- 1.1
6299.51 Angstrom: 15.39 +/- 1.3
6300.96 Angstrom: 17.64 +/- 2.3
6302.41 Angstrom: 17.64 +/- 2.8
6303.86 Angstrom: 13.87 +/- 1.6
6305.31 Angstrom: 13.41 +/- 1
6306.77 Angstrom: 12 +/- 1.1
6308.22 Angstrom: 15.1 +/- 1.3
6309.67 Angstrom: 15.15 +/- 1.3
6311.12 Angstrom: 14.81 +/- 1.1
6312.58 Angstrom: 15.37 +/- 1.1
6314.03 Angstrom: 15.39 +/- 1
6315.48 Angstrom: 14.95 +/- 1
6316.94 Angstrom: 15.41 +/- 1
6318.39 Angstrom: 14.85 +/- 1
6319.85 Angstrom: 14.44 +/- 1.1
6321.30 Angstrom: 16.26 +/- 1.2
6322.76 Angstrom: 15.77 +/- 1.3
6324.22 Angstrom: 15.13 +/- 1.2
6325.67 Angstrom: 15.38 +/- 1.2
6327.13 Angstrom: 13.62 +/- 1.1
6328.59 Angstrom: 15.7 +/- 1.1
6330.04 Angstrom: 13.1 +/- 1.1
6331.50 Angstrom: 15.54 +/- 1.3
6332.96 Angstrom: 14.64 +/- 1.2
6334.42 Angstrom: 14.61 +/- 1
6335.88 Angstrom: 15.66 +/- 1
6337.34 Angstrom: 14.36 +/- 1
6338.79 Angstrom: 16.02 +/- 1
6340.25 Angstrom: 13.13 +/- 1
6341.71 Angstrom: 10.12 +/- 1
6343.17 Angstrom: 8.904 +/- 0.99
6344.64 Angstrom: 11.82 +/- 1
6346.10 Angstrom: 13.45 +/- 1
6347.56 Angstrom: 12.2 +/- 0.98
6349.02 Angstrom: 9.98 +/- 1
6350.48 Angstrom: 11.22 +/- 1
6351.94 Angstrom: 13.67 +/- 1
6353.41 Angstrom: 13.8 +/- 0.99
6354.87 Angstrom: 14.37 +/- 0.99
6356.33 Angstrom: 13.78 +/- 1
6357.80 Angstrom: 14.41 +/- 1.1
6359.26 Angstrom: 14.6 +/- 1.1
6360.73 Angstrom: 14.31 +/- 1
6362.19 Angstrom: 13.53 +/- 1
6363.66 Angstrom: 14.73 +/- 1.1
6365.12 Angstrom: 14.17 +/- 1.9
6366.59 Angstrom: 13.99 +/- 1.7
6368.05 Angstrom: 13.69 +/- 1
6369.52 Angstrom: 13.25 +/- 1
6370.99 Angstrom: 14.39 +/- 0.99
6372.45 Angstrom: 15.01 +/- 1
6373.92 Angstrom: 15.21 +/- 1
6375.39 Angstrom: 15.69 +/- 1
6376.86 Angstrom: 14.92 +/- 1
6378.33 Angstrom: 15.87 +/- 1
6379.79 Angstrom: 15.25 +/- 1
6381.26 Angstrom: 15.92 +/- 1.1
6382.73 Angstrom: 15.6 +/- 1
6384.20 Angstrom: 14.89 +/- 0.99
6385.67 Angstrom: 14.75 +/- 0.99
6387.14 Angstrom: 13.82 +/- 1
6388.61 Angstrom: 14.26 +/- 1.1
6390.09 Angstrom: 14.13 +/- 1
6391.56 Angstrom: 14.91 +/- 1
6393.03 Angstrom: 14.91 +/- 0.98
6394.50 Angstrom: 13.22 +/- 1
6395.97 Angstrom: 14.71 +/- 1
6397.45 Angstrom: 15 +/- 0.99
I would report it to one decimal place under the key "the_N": 1.1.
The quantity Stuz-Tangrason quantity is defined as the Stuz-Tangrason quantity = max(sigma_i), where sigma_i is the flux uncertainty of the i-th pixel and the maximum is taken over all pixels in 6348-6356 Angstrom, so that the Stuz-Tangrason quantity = 1.00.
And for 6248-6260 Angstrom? 1.30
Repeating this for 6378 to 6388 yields 1.10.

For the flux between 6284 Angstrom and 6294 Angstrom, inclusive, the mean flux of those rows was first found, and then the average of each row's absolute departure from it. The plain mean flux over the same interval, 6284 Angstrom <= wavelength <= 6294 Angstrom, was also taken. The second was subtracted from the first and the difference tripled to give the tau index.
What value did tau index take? -44.6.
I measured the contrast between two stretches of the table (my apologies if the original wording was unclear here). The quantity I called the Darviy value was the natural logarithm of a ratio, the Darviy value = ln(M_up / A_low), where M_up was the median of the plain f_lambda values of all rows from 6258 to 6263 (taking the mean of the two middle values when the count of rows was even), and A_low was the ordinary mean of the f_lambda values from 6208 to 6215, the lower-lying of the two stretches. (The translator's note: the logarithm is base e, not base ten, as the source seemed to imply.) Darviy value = 0.03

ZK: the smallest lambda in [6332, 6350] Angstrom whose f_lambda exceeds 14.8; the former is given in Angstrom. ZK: 6335.88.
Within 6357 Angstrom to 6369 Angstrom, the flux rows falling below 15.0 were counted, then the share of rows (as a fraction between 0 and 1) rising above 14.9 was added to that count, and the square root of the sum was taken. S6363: 2.83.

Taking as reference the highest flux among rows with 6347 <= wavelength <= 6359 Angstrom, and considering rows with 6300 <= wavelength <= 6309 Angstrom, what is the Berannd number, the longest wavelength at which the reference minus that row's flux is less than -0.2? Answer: 6308.22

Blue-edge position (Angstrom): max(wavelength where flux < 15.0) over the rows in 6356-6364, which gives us 6363.66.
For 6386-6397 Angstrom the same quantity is 6395.97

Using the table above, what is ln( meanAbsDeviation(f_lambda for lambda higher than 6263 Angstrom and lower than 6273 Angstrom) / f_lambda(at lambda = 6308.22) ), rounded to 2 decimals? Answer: -2.80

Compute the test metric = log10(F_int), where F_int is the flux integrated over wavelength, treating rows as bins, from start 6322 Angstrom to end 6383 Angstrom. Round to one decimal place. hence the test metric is 2.9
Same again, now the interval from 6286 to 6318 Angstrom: 2.7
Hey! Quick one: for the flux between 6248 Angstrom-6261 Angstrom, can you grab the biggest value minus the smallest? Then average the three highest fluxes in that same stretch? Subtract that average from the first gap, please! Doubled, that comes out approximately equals -25.8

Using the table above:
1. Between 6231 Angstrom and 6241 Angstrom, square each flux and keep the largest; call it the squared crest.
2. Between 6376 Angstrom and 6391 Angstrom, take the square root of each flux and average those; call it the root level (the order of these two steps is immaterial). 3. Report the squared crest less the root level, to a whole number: 245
